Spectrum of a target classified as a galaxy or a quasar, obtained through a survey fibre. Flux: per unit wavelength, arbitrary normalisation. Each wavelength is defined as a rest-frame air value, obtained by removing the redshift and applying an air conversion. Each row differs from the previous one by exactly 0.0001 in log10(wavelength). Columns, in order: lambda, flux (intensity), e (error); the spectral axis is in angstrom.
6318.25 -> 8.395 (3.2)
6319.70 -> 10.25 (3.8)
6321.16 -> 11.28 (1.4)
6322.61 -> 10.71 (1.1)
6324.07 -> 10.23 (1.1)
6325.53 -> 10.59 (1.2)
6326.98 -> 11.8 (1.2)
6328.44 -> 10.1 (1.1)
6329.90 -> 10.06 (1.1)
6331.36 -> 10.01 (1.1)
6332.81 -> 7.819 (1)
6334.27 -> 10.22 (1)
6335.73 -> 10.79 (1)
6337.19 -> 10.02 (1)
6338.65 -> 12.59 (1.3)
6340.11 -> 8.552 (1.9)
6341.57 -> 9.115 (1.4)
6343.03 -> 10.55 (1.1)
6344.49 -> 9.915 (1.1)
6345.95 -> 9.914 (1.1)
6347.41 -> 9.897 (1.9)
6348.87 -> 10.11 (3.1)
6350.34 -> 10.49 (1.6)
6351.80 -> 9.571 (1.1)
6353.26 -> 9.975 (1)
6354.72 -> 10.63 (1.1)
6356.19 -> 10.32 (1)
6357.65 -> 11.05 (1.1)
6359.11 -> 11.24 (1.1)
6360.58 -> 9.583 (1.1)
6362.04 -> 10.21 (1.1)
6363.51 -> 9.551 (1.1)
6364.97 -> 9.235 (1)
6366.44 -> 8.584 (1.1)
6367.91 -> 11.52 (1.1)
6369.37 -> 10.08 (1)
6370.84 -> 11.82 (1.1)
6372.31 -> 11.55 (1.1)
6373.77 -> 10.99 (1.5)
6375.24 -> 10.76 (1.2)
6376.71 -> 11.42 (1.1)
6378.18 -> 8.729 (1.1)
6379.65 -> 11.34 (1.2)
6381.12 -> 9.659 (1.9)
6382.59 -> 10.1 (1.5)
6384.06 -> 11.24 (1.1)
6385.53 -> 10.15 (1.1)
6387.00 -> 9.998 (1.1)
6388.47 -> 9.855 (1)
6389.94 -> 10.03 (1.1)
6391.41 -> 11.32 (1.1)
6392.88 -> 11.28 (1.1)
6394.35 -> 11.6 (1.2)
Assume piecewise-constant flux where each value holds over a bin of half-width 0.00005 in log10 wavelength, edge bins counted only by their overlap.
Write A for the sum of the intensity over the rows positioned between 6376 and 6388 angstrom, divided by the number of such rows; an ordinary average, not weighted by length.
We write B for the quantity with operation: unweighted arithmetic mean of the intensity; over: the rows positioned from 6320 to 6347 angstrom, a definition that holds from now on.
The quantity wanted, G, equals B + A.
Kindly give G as 20.6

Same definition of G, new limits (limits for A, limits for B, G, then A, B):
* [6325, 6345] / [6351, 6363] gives 20.5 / 10.2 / 10.3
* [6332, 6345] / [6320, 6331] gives 20.6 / 10.0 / 10.7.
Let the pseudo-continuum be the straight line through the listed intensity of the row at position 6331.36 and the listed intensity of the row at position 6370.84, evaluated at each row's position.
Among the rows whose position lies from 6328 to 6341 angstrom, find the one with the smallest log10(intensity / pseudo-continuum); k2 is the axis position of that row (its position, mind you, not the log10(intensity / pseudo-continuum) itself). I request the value 6332.81 angstrom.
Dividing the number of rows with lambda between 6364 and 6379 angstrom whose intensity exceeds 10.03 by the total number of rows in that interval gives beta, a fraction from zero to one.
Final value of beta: 0.70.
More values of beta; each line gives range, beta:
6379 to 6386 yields 0.80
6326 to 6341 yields 0.60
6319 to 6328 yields 1.00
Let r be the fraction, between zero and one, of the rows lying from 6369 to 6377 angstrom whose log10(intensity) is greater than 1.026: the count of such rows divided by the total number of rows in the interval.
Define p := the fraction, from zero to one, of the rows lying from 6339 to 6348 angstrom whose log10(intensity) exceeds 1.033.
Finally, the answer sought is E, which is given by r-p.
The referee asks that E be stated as 0.83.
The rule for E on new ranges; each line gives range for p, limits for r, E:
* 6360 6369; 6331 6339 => 0.17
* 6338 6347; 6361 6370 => 0.00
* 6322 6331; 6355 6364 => 0.17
